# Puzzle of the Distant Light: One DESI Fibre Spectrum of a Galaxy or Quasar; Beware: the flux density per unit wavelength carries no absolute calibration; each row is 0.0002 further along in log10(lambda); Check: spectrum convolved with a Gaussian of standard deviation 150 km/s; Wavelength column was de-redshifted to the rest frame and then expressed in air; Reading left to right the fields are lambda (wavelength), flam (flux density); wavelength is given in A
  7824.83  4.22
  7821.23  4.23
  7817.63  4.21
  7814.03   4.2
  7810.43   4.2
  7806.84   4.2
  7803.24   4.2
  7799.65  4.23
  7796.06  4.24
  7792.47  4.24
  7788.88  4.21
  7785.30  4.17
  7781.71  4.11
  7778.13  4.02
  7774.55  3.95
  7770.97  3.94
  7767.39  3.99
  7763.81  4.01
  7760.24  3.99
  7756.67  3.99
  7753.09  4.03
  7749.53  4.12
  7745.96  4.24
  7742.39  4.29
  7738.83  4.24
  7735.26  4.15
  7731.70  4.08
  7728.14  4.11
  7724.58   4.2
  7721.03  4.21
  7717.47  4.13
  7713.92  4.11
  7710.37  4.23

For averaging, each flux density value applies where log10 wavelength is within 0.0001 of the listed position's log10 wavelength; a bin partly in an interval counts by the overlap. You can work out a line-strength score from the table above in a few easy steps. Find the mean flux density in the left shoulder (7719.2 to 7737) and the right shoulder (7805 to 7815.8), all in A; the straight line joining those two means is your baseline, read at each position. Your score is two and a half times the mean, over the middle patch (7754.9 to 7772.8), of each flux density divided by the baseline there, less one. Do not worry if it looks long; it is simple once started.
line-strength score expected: -0.11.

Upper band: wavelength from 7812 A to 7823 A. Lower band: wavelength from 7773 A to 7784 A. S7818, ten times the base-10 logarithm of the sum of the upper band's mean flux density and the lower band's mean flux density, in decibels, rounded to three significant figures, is 9.16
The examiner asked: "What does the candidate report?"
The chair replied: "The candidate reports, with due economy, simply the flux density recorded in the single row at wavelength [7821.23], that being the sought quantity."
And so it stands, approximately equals 4.23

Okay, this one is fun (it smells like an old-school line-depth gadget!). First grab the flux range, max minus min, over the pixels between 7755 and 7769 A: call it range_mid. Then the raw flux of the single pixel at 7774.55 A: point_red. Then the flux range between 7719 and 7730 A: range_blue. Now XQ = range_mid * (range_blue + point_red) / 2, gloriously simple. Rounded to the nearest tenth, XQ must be 0.0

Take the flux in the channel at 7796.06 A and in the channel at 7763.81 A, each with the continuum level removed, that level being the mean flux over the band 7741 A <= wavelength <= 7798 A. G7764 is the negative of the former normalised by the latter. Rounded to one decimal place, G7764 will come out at 1.7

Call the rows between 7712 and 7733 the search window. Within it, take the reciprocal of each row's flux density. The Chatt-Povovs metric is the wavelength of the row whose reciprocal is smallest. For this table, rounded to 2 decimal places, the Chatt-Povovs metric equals 7721.03 A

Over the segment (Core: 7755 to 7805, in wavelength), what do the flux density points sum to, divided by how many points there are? 4.09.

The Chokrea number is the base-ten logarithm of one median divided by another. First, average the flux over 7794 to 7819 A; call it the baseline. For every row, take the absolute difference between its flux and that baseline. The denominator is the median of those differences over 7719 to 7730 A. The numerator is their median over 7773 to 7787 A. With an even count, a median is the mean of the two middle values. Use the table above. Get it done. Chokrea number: 1.1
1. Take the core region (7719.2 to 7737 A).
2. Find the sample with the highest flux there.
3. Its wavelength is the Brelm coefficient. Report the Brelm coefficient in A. 7721.03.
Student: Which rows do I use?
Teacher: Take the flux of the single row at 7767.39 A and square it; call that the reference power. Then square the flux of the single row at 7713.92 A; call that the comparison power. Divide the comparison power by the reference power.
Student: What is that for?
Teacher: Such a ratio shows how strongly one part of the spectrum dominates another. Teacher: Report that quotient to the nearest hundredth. 1.06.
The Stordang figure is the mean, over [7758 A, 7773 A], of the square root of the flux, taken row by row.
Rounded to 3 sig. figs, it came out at 2.00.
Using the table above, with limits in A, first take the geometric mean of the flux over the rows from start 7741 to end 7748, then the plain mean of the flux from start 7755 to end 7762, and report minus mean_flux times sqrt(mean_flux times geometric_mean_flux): -16.5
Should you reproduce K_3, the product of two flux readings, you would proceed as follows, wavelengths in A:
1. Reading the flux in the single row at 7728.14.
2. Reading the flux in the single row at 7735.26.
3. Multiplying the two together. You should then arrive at 17.1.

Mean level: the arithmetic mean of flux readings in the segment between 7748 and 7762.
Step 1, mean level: 4.03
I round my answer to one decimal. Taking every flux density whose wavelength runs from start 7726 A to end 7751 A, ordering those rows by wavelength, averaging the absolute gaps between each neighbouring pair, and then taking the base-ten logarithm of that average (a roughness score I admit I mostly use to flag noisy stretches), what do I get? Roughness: -1.2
